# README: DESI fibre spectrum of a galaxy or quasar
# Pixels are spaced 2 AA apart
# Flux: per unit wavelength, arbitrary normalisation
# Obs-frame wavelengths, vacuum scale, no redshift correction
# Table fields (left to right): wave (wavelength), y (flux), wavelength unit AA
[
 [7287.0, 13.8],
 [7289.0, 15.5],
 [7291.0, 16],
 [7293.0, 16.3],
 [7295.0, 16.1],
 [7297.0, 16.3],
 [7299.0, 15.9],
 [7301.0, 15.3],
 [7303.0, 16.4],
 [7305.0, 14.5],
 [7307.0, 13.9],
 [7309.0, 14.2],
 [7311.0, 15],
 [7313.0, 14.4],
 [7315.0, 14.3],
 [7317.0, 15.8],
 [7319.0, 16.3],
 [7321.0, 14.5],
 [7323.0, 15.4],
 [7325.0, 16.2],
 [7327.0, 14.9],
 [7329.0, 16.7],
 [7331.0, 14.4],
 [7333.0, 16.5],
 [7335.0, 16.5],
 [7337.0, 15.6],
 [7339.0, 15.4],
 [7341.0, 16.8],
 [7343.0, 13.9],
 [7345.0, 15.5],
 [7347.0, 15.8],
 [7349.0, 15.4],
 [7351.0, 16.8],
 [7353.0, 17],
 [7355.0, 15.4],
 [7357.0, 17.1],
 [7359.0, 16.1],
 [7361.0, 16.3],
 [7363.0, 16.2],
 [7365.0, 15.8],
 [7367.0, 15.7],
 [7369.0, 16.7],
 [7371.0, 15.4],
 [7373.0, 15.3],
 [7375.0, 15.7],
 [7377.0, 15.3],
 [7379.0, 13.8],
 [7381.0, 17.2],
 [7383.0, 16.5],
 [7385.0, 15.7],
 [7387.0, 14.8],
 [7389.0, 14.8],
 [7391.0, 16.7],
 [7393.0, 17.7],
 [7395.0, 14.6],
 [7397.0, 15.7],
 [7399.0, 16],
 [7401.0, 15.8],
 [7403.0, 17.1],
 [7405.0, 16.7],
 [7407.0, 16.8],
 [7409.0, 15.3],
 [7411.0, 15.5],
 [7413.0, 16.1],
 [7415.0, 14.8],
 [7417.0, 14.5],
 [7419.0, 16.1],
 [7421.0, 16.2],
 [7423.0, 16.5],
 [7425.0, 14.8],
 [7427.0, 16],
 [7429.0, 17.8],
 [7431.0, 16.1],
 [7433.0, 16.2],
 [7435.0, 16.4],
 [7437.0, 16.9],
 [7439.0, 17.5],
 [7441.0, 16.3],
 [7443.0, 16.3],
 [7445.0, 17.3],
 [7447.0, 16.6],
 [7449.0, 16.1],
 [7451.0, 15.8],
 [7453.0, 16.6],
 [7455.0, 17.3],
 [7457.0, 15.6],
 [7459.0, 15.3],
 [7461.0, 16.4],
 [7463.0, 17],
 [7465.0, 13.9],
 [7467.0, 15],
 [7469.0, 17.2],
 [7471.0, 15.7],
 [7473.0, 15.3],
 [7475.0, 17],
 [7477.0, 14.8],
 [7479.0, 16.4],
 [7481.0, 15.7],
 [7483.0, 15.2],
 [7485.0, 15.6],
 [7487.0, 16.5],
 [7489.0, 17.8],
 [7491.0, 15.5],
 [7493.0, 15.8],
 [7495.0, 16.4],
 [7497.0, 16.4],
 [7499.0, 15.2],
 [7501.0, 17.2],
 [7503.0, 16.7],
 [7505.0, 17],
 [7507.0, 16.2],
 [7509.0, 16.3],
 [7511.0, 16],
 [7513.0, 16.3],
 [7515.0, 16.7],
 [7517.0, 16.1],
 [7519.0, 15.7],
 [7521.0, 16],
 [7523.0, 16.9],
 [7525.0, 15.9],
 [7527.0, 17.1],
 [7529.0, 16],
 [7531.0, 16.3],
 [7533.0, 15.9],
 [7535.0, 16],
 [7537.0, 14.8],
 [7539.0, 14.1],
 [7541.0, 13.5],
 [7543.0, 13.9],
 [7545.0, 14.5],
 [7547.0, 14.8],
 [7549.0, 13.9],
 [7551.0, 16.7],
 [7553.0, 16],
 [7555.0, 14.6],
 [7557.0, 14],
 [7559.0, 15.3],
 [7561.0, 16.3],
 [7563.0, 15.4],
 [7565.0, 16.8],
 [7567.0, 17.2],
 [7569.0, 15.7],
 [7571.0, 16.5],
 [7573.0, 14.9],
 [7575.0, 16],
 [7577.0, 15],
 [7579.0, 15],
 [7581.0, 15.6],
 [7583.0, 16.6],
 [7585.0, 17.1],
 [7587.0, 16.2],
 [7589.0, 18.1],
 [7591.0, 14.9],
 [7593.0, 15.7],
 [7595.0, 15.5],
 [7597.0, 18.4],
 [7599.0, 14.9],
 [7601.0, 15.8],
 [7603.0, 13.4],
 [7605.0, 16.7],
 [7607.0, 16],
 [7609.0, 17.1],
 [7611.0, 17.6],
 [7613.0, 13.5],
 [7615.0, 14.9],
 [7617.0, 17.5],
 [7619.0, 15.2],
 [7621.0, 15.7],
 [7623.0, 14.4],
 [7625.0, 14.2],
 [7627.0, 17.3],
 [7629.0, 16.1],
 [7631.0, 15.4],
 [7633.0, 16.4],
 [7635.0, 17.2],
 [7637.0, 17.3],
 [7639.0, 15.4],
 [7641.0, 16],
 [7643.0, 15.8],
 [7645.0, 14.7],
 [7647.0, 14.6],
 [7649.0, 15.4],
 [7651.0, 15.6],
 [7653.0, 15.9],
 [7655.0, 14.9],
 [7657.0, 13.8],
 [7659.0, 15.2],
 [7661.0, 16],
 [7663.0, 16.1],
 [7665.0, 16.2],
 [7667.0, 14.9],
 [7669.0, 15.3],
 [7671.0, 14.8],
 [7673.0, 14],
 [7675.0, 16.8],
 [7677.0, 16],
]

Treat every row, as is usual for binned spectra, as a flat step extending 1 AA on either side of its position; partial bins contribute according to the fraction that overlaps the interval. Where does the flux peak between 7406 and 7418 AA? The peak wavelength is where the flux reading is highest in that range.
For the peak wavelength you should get 7407.0 AA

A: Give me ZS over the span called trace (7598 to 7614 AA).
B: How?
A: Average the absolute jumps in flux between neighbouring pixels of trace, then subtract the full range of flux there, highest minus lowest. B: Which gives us -2.34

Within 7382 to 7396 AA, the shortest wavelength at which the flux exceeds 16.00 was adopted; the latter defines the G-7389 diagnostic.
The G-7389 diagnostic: 7383.0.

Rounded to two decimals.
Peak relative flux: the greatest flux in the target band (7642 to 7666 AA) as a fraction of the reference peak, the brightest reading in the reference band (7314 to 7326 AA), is 0.99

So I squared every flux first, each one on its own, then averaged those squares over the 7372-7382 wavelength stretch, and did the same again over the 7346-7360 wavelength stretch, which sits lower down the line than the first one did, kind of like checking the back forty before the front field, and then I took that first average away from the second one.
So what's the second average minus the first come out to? 24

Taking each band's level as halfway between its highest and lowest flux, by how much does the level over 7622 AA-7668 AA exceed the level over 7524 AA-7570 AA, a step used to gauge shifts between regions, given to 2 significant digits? 0.20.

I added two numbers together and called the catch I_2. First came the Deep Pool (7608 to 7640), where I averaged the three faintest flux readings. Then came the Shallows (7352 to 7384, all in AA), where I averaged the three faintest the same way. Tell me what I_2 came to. 28.8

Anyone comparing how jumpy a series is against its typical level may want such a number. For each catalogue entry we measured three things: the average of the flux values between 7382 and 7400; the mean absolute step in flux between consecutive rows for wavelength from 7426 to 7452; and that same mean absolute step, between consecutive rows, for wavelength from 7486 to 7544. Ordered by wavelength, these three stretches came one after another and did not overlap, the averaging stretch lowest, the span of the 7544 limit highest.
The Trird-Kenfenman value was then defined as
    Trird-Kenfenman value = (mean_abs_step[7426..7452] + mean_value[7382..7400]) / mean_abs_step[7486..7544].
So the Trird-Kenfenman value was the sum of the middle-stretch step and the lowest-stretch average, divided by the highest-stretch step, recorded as 24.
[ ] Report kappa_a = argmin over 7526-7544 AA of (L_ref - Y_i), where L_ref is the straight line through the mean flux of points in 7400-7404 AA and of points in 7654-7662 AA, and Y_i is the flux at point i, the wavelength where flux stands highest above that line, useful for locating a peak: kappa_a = 7527.0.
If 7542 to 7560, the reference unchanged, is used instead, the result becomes 7551.0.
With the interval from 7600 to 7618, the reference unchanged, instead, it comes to 7611.0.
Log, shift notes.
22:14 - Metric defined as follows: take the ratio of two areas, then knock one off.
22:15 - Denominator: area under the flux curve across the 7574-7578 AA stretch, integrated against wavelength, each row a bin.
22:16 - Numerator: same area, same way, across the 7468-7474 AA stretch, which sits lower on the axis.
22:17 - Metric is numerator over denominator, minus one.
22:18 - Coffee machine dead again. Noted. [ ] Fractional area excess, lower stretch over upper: 0.6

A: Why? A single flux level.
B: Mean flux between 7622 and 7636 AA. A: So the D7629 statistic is 15.9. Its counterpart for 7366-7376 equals 15.8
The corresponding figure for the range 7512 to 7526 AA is 16.2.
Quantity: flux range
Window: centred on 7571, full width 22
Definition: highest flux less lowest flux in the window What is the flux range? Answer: 2.3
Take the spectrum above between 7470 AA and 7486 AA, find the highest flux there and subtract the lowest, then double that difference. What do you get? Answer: 4.4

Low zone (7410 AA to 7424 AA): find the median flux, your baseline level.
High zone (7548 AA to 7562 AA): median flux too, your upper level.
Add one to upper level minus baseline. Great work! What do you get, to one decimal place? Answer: 0.2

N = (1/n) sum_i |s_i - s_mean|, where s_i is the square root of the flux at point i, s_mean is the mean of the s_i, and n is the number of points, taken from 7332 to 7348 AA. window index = 0.082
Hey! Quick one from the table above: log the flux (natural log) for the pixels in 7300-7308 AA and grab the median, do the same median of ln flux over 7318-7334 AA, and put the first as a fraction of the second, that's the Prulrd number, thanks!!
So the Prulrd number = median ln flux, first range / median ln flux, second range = 0.98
